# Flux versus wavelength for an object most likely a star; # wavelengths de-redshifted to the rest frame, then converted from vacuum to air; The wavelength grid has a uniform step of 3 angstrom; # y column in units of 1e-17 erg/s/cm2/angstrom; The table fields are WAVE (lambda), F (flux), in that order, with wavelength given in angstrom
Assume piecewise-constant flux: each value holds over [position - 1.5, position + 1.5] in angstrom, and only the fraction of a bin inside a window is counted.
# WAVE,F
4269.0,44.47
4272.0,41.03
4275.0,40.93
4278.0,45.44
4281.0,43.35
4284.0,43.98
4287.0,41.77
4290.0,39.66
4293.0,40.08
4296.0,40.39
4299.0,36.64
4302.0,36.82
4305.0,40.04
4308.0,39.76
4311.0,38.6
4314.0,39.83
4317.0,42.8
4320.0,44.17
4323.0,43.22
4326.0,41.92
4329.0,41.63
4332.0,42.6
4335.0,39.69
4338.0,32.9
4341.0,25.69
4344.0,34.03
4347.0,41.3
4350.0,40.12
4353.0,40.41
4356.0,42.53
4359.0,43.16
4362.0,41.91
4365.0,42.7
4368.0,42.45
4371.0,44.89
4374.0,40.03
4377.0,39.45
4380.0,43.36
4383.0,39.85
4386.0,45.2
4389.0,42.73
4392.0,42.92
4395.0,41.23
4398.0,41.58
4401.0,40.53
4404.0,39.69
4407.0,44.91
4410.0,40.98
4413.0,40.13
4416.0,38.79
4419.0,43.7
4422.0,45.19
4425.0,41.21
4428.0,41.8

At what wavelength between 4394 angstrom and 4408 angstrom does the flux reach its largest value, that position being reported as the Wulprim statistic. 4407.0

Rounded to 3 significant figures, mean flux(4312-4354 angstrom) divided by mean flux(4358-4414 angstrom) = 0.936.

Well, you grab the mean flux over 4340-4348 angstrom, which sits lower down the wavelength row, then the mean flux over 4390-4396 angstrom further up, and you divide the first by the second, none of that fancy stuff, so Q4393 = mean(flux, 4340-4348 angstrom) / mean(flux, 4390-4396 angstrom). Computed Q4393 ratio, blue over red 0.80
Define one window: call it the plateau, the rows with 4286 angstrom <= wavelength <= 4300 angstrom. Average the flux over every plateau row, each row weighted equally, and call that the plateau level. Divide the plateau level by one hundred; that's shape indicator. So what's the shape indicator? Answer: 0.397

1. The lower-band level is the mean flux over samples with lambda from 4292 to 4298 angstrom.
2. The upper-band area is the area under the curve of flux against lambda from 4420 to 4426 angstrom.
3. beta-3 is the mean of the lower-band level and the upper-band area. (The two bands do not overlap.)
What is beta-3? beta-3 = 150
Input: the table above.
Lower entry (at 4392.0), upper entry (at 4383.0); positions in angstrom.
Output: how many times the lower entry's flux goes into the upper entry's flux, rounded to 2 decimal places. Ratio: 0.93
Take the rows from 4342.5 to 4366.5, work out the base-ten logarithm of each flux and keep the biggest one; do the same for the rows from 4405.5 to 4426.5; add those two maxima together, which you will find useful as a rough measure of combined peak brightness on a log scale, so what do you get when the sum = 3.29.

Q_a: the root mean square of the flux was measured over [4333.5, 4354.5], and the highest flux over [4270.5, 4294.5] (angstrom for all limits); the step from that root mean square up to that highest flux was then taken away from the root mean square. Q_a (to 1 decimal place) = 27.9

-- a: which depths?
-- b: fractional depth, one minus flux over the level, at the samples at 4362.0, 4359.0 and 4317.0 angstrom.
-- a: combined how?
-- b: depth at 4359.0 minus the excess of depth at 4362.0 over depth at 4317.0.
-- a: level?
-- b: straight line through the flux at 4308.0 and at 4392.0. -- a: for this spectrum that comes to -0.10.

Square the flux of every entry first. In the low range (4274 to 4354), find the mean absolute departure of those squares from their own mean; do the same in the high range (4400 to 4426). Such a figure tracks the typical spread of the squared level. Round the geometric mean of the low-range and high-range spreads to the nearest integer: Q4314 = 182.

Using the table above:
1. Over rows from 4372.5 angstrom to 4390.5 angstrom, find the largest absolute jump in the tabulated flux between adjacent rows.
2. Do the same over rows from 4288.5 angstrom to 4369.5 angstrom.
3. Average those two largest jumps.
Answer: 6.8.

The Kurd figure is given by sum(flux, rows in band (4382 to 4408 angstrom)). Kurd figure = 379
